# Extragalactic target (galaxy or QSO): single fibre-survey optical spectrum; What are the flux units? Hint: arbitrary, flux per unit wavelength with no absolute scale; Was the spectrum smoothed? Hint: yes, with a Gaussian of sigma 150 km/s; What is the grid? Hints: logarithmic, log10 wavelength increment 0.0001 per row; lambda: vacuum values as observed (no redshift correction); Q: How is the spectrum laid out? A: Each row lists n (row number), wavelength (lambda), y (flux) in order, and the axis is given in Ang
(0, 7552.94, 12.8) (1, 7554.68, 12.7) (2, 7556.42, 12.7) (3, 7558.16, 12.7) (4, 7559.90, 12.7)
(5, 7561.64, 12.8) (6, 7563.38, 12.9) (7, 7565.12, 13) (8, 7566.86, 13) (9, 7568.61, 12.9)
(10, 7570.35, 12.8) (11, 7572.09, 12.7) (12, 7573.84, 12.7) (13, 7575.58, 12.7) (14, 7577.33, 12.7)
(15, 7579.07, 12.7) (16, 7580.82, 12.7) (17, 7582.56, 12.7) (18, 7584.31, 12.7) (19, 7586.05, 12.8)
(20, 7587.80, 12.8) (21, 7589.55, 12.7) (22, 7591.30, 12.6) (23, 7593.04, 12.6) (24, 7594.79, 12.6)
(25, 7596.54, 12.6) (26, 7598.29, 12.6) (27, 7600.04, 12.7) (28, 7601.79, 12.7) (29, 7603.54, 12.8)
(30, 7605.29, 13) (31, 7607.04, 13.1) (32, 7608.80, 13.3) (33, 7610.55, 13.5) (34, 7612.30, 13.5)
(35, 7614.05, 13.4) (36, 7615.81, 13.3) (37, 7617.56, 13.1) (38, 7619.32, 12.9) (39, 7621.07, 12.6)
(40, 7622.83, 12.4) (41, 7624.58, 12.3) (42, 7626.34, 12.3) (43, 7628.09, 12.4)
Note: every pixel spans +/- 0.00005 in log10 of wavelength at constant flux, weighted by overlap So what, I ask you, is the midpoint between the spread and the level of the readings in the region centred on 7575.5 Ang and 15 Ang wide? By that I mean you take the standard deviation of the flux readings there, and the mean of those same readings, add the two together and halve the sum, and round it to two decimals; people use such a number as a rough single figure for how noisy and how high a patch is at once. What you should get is 6.40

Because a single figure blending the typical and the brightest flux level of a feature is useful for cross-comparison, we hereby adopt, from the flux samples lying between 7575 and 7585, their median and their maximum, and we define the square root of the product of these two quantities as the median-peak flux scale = 12.7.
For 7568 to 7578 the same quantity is 12.8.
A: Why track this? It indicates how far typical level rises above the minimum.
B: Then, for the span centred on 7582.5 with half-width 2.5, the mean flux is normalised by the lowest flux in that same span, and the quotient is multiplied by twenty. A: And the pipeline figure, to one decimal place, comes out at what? 20.0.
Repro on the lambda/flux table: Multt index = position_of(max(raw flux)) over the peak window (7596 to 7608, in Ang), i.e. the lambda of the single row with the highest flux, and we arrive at 7607.04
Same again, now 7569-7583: 7570.35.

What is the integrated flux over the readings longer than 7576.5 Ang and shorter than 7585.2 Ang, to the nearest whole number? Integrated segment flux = 111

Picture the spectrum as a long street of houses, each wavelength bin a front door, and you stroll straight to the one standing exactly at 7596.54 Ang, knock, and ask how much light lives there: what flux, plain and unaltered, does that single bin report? 12.6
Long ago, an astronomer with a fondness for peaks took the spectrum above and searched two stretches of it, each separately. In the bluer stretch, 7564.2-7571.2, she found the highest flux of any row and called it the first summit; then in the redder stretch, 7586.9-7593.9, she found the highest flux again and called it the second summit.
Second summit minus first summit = -0.2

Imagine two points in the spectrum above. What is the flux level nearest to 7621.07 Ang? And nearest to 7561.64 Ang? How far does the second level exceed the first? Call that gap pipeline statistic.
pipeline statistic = 0.20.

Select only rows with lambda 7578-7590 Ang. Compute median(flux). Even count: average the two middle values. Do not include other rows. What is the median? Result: 12.7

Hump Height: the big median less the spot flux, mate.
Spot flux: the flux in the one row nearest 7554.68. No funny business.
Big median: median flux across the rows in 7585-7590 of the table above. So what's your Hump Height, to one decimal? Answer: 0.1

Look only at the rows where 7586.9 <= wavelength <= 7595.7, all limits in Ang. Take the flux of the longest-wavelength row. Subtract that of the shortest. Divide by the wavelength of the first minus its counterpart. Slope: -0.029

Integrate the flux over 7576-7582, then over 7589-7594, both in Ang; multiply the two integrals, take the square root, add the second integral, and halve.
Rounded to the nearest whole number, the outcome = 66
